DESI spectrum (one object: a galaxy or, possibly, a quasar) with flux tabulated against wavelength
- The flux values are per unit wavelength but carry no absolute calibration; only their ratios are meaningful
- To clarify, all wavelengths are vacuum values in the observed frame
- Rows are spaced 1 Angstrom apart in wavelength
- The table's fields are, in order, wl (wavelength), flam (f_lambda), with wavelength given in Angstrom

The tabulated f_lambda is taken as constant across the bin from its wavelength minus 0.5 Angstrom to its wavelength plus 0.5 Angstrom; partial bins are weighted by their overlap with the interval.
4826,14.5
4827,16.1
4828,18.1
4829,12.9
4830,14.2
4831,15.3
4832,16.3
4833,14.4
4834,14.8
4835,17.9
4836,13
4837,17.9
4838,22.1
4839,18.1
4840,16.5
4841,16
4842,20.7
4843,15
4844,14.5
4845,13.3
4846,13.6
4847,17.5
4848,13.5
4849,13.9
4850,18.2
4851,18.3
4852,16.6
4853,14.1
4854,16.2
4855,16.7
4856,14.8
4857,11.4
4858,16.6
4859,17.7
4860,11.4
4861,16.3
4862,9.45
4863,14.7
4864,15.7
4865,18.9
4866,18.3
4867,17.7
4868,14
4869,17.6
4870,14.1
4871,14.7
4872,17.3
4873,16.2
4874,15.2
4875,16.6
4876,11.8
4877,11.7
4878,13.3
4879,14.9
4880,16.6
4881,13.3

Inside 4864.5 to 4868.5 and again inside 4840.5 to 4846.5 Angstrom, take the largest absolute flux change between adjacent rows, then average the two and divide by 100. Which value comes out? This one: 0.047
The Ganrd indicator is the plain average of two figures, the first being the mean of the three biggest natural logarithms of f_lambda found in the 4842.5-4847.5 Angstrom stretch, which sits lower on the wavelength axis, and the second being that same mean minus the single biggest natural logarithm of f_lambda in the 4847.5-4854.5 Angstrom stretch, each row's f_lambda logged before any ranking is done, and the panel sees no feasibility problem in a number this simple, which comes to 1.29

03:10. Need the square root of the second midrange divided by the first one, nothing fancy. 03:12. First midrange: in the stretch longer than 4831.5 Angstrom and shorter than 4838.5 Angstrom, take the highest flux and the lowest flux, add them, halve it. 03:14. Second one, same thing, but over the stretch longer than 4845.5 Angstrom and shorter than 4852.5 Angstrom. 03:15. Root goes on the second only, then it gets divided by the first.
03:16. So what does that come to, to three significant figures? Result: 0.227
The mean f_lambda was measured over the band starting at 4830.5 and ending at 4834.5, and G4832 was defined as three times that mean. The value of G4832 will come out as 45.6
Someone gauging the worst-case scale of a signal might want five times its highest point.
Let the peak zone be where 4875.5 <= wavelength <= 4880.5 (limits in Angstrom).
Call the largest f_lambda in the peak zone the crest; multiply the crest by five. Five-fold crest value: 83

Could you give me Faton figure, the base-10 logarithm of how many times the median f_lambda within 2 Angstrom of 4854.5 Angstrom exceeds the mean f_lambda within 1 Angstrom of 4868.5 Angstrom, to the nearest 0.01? -0.01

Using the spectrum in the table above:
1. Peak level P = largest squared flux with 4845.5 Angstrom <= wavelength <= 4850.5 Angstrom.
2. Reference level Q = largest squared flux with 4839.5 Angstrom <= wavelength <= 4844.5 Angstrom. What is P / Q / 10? 0.077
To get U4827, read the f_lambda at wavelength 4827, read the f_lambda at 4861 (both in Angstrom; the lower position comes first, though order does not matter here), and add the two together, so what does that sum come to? 32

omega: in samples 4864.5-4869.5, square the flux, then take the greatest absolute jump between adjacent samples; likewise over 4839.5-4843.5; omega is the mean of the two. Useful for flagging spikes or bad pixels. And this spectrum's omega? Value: 160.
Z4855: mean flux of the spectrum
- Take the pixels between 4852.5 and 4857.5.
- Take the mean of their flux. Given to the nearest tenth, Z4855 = 14.6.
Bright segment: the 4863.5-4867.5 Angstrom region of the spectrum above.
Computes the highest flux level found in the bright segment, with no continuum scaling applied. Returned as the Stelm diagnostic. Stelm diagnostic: 18.9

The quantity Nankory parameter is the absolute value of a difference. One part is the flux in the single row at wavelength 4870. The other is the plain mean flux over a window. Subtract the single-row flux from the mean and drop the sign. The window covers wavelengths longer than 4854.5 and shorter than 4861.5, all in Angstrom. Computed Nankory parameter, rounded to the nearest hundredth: 0.89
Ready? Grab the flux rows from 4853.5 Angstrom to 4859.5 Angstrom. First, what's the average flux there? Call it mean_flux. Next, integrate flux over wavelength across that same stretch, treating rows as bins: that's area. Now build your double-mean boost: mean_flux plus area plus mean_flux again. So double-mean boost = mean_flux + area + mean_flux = 125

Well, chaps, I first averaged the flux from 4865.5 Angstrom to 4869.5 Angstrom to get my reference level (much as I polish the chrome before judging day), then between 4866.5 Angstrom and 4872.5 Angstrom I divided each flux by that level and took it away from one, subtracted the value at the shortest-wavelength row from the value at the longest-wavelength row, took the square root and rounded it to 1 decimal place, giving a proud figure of 0.2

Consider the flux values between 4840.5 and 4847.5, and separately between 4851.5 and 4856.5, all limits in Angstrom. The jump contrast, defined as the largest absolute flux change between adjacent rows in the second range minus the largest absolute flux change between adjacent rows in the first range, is -3.2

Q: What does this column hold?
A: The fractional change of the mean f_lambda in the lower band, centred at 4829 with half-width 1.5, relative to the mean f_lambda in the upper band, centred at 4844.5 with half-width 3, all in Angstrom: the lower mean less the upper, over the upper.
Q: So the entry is -0.04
